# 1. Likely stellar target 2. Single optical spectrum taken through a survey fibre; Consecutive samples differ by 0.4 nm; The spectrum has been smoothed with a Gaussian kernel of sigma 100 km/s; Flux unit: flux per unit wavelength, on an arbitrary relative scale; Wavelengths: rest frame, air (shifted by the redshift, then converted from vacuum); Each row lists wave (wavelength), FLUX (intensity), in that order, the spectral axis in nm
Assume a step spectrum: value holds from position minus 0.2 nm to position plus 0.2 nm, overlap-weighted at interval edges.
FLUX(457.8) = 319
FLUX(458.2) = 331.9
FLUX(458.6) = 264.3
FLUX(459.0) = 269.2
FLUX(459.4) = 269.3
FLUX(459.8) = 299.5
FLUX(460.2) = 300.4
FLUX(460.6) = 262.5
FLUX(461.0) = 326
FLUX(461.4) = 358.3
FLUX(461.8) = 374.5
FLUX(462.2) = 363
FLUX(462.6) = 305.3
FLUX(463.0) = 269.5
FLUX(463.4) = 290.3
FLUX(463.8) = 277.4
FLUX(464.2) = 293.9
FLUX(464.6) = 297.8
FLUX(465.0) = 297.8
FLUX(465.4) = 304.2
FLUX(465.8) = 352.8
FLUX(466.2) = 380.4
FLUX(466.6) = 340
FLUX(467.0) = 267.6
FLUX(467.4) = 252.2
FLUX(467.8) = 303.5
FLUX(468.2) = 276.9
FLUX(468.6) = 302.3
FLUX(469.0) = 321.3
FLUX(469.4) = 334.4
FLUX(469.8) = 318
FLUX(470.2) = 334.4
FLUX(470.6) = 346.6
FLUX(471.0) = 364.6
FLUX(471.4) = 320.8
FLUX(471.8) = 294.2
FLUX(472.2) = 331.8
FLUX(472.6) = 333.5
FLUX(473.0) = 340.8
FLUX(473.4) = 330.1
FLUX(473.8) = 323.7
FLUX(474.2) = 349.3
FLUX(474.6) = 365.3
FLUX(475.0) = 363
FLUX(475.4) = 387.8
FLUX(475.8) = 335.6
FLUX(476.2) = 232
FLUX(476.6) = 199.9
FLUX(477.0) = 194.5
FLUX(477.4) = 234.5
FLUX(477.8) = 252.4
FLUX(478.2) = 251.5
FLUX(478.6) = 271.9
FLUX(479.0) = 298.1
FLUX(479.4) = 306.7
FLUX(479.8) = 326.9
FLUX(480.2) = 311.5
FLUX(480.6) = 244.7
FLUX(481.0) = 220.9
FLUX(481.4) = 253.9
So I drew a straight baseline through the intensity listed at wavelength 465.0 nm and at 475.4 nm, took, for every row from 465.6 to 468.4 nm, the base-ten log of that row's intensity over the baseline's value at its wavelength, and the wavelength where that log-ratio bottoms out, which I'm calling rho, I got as 467.4 nm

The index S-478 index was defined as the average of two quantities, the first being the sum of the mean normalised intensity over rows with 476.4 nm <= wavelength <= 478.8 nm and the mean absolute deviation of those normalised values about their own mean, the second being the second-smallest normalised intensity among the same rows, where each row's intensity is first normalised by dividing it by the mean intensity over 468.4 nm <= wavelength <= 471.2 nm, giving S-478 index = 0.69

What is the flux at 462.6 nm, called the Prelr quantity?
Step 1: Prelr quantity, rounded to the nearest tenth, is 305.3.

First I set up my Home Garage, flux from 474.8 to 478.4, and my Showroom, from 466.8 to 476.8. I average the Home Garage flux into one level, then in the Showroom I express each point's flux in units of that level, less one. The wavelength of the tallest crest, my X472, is 475.4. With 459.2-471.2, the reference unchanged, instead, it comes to 466.2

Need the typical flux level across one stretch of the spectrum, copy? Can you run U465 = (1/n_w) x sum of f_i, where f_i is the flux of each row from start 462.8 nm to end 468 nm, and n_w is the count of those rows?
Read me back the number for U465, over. 302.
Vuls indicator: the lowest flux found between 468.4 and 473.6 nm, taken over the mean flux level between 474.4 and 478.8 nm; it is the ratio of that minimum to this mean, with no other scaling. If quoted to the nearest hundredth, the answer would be 1.05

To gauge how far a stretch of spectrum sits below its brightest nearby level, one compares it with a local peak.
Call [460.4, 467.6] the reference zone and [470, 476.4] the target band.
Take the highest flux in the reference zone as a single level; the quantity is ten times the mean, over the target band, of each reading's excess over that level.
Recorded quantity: -458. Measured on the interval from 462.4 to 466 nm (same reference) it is -816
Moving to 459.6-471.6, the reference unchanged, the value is -659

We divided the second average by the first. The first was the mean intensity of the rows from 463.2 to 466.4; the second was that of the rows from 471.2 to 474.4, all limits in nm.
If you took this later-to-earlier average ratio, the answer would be 1.05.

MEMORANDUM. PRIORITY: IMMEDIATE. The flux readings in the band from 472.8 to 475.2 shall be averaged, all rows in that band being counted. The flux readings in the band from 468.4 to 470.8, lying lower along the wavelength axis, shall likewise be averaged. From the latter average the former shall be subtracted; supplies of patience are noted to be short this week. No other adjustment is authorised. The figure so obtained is -19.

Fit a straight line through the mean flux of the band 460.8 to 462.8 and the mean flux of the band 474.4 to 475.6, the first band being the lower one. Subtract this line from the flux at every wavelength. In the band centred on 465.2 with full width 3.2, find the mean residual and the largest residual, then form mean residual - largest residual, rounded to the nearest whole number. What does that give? -60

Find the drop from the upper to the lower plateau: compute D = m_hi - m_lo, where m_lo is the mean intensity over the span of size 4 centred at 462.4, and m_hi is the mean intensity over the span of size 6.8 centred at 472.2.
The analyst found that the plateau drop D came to 27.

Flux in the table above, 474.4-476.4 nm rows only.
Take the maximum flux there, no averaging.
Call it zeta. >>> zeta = 387.8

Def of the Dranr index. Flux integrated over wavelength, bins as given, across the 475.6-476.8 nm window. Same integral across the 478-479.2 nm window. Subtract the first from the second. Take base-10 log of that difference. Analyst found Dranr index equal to 1.33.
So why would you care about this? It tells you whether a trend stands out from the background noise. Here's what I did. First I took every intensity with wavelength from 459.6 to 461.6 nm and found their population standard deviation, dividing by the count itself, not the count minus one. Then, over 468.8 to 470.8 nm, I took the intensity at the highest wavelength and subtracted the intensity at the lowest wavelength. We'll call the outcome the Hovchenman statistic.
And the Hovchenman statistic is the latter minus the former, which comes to -6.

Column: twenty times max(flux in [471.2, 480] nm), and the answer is 7756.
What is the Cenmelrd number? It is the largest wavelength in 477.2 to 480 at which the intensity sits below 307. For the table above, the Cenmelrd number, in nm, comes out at 479.4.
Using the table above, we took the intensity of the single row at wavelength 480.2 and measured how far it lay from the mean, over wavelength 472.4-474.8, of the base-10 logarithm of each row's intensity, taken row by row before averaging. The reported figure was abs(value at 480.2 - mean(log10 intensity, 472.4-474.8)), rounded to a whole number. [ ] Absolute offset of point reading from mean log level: 309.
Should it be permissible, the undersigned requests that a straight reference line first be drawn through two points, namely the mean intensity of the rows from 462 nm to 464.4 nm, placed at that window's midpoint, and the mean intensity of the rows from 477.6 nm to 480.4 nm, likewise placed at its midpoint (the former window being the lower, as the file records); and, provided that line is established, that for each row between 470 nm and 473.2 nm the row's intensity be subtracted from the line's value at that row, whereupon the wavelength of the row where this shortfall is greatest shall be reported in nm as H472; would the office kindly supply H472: 471.8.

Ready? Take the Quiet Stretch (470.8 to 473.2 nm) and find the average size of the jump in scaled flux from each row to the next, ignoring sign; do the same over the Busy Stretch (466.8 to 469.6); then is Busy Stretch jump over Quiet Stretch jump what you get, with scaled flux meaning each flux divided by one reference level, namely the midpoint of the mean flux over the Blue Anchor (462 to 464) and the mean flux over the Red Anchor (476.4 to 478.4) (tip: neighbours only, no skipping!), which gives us 1.1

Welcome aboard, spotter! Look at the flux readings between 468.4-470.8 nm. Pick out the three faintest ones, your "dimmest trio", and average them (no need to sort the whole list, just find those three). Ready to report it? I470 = 314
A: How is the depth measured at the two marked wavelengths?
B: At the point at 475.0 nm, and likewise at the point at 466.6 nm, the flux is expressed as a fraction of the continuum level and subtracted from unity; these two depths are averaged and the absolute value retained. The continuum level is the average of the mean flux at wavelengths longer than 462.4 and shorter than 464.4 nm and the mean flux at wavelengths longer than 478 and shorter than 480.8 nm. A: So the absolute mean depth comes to 0.22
